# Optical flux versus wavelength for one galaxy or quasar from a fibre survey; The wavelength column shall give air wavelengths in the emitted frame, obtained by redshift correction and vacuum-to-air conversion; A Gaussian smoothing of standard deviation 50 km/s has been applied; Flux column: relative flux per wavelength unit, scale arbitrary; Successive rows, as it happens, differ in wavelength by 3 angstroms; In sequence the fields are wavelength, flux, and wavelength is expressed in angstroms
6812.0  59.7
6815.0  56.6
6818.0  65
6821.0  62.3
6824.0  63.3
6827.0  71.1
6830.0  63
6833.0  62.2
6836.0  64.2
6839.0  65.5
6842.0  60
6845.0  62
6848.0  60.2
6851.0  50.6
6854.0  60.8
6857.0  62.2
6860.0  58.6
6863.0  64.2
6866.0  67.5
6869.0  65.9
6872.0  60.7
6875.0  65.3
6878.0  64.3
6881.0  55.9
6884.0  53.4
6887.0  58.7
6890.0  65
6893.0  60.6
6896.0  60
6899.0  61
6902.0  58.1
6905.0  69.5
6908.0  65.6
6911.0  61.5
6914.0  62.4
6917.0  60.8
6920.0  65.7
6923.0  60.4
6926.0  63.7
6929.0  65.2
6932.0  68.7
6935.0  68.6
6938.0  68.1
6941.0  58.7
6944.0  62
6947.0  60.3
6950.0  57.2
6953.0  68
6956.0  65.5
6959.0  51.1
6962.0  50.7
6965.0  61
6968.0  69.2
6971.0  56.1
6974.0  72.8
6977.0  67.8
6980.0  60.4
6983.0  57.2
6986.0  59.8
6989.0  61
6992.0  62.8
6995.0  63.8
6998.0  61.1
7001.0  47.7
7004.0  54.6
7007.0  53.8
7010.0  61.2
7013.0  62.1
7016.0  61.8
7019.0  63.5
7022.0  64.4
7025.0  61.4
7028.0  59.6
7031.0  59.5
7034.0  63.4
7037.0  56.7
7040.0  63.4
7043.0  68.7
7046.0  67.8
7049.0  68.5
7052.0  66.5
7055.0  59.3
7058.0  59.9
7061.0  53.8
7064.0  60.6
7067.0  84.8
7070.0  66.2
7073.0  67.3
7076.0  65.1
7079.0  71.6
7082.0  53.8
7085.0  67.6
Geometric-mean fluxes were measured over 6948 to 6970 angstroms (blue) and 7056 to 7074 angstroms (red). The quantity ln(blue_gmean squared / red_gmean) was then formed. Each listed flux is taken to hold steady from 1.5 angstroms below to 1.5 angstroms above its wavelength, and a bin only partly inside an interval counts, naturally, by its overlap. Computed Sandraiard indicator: 4.02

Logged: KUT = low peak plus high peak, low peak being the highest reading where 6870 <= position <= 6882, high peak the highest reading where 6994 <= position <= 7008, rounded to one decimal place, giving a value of 129.1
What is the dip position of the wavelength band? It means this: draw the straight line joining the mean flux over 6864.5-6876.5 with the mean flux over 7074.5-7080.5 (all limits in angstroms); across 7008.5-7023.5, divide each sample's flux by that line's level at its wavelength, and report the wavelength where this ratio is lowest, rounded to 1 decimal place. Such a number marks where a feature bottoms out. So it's 7010.0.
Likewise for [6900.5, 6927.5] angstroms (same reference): 6902.0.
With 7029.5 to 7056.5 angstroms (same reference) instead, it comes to 7037.0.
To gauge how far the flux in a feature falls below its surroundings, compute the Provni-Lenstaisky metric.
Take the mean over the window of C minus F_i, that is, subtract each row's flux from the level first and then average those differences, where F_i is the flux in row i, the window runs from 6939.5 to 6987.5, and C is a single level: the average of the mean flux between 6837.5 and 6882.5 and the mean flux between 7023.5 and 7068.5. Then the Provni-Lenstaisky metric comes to 1.5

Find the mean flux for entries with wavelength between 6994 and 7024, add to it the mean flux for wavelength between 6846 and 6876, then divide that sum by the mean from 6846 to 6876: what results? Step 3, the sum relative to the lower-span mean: 1.96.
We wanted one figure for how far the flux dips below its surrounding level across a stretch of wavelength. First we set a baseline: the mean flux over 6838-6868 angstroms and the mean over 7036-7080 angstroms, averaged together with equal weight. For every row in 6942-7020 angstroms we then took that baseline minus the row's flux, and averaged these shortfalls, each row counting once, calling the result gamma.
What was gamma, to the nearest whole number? 3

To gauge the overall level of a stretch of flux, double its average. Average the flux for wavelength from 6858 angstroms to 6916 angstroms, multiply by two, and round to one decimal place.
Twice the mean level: 124.0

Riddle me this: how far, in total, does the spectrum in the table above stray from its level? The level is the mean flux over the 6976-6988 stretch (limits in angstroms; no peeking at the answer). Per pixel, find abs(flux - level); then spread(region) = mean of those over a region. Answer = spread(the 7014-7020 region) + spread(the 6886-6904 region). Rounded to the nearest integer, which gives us 3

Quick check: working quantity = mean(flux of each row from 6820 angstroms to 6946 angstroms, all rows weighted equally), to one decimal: 62.6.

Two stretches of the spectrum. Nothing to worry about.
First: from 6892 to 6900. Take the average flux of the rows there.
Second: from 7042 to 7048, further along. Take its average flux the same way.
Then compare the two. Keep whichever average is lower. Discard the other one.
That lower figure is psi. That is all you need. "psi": 60.5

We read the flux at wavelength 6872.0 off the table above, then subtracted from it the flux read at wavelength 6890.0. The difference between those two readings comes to -4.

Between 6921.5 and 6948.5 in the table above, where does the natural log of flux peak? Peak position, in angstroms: 6932.0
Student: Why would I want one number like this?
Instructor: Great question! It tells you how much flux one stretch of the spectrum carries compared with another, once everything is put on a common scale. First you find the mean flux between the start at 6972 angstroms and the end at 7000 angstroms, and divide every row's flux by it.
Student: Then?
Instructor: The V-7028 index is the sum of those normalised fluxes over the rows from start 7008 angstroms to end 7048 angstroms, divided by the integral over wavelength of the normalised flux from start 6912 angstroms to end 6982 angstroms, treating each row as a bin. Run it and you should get 0.19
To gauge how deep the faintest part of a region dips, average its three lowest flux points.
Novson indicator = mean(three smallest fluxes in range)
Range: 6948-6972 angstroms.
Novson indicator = 53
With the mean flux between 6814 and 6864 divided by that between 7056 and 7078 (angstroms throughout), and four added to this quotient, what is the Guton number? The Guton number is 4.95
